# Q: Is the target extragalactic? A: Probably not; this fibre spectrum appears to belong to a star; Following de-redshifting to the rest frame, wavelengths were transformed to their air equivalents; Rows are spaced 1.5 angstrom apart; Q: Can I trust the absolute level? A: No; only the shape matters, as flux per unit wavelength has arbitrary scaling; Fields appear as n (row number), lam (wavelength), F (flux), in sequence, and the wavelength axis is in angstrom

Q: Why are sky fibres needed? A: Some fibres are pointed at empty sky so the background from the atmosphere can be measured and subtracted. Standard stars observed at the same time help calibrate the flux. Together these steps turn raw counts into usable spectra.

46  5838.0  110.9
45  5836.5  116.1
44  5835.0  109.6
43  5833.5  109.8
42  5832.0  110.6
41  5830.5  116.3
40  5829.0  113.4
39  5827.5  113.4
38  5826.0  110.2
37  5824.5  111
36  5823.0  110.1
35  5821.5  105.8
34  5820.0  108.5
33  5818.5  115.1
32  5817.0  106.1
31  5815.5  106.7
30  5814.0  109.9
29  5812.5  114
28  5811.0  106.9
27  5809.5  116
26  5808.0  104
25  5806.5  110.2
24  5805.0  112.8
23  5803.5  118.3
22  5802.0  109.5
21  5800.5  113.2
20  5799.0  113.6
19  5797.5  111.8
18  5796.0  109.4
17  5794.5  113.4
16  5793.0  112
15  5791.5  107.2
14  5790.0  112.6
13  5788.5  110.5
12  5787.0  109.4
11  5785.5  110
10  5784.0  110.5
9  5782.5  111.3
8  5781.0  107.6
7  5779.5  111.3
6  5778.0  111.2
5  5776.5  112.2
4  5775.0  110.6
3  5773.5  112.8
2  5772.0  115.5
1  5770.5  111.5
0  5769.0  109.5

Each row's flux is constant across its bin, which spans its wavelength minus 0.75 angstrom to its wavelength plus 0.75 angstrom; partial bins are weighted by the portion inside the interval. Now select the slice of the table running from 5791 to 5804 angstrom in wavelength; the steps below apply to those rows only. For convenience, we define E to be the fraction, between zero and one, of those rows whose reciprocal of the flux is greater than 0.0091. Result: 0.33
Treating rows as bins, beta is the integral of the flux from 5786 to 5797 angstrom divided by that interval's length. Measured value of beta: 110.7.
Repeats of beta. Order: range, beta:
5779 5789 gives 110.0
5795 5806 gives 112.6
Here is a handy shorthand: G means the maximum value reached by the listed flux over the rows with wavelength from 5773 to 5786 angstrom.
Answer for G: 112.8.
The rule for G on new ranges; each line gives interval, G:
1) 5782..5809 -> 118.3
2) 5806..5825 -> 116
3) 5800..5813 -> 118.3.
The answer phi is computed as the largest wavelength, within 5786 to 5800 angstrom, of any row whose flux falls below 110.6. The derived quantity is 5796.0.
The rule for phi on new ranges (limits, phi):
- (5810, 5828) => 5826.0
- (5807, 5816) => 5815.5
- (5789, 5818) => 5817.0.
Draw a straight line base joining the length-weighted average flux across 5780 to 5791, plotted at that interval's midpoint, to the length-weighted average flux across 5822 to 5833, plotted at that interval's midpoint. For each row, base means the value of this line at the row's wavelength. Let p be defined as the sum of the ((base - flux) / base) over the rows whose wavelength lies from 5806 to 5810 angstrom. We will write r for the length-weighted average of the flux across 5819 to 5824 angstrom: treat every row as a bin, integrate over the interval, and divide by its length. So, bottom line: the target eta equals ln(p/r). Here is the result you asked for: -8.2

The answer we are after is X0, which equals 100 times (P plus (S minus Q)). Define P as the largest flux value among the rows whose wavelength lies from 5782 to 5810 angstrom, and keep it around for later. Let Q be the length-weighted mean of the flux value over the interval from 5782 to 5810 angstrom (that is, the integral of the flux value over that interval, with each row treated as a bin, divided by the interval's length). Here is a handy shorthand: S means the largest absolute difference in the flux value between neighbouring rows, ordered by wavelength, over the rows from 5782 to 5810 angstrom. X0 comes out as 1899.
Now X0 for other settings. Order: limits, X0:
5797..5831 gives 1918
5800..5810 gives 1843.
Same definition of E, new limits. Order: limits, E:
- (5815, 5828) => 0.44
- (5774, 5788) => 0.22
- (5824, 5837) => 0.22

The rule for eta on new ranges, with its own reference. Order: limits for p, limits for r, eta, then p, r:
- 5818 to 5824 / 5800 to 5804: -7.5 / 0.06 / 113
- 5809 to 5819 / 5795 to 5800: -7.8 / 0.05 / 112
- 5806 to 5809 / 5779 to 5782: -7.3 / 0.07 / 109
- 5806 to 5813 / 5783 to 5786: -7.8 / 0.04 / 110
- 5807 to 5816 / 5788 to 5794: -7.1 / 0.09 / 111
